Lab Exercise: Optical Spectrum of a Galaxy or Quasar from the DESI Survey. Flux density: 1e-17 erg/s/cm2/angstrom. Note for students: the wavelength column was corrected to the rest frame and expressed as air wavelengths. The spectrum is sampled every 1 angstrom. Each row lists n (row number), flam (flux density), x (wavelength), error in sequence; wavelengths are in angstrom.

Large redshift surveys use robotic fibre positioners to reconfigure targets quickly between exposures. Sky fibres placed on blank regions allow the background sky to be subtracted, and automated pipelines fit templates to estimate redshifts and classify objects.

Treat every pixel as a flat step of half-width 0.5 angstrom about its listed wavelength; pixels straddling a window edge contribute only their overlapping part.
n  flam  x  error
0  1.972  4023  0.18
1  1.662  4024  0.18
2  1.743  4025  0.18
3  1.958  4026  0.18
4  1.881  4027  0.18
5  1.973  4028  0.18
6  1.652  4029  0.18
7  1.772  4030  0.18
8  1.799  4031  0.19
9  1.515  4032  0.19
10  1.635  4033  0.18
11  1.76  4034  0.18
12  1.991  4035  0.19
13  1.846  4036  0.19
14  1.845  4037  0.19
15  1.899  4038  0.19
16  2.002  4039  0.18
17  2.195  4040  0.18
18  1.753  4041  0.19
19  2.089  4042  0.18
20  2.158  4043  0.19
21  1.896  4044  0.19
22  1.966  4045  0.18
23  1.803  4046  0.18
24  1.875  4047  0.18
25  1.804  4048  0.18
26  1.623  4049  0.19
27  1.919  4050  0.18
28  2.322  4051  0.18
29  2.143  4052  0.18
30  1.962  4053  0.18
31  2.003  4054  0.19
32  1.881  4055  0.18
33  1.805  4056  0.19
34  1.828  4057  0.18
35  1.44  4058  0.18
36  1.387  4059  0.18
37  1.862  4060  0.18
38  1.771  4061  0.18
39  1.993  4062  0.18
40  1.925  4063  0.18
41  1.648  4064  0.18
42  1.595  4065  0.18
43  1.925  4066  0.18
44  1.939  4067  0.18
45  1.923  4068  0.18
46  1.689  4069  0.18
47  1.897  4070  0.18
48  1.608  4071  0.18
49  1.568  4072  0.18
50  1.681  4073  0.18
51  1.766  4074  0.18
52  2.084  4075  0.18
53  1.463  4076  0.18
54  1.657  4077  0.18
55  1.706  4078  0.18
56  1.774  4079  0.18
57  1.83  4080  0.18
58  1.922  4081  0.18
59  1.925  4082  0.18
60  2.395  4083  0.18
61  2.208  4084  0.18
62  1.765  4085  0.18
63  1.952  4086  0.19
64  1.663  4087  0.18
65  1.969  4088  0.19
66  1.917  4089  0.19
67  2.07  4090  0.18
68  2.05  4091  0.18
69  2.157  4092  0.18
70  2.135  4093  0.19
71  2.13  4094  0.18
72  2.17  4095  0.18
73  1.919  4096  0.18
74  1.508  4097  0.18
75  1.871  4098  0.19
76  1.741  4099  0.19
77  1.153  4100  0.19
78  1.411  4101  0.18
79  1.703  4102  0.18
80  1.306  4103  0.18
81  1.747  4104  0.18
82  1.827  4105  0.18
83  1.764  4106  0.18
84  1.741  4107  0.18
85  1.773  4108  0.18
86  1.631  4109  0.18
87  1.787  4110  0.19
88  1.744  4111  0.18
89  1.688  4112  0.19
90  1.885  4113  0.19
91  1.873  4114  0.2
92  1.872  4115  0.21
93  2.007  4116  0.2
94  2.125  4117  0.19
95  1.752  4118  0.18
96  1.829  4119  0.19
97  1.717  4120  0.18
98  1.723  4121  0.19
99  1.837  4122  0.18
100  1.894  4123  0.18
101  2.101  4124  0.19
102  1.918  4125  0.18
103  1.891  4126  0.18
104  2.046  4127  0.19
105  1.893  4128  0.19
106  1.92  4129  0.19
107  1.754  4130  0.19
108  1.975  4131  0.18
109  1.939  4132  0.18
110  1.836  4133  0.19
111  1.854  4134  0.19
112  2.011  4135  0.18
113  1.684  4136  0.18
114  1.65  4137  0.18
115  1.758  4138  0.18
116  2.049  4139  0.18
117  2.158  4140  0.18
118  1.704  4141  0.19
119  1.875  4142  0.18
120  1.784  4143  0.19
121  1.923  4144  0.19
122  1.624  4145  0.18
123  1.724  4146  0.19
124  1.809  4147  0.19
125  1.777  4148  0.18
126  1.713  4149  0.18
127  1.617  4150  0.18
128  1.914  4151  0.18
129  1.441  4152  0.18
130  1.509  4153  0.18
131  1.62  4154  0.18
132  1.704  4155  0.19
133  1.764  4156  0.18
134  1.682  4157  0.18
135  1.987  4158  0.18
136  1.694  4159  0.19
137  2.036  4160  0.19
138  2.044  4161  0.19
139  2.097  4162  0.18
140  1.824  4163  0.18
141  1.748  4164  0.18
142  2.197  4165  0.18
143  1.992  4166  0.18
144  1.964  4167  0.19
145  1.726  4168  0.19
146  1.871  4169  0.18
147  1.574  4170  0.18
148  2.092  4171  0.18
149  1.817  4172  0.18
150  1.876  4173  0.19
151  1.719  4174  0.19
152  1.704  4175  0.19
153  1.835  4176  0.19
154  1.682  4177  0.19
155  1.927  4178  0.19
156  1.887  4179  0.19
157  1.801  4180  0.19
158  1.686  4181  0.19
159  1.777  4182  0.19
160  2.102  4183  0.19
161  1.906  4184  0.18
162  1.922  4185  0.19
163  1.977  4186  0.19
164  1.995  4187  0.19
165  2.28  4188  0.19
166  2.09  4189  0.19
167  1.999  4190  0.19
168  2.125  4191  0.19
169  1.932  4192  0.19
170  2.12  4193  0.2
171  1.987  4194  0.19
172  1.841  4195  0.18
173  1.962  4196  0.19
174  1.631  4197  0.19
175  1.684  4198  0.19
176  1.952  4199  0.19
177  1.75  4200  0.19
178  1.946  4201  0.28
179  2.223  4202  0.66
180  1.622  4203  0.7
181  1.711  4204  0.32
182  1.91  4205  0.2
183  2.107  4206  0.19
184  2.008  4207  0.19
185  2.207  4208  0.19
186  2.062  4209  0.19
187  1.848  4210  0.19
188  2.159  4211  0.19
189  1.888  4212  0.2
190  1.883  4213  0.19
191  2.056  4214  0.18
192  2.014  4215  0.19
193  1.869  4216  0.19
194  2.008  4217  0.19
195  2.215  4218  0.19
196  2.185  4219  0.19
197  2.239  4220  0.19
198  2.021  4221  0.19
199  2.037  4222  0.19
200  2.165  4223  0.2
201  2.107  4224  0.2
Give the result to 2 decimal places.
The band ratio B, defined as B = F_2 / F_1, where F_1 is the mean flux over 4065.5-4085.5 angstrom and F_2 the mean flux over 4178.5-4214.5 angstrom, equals 1.06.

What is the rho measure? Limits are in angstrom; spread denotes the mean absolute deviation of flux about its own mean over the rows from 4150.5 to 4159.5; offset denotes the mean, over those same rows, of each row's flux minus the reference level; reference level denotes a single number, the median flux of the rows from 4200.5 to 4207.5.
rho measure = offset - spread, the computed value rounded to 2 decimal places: -0.37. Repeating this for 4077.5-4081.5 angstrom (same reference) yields -0.21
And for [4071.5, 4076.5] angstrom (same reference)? -0.40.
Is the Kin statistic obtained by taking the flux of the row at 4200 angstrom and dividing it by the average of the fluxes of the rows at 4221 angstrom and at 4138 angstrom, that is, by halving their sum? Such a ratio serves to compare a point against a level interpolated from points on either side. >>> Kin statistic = 0.93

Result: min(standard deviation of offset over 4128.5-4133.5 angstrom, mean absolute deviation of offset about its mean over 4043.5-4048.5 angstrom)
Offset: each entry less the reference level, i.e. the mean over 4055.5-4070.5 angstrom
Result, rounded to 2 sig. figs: 0.052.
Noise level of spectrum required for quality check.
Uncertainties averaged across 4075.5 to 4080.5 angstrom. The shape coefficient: 0.180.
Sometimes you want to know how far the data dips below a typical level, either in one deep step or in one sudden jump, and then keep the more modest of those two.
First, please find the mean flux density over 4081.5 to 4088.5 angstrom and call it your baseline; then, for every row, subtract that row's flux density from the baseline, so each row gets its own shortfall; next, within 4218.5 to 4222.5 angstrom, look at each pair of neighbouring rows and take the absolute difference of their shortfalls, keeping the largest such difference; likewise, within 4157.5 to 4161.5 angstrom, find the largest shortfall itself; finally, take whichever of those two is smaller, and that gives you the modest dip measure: 0.22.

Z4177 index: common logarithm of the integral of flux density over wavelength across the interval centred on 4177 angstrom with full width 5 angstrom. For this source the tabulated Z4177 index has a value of 0.96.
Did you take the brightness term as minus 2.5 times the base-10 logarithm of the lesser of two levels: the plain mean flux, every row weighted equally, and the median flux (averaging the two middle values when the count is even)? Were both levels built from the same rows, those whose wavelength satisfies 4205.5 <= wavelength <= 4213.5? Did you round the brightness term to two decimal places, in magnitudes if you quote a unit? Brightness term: -0.76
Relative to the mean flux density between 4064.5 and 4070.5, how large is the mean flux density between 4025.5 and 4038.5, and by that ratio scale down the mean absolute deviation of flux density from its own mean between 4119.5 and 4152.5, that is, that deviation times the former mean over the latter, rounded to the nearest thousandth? 0.124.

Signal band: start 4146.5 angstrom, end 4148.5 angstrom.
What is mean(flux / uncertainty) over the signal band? 9.7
